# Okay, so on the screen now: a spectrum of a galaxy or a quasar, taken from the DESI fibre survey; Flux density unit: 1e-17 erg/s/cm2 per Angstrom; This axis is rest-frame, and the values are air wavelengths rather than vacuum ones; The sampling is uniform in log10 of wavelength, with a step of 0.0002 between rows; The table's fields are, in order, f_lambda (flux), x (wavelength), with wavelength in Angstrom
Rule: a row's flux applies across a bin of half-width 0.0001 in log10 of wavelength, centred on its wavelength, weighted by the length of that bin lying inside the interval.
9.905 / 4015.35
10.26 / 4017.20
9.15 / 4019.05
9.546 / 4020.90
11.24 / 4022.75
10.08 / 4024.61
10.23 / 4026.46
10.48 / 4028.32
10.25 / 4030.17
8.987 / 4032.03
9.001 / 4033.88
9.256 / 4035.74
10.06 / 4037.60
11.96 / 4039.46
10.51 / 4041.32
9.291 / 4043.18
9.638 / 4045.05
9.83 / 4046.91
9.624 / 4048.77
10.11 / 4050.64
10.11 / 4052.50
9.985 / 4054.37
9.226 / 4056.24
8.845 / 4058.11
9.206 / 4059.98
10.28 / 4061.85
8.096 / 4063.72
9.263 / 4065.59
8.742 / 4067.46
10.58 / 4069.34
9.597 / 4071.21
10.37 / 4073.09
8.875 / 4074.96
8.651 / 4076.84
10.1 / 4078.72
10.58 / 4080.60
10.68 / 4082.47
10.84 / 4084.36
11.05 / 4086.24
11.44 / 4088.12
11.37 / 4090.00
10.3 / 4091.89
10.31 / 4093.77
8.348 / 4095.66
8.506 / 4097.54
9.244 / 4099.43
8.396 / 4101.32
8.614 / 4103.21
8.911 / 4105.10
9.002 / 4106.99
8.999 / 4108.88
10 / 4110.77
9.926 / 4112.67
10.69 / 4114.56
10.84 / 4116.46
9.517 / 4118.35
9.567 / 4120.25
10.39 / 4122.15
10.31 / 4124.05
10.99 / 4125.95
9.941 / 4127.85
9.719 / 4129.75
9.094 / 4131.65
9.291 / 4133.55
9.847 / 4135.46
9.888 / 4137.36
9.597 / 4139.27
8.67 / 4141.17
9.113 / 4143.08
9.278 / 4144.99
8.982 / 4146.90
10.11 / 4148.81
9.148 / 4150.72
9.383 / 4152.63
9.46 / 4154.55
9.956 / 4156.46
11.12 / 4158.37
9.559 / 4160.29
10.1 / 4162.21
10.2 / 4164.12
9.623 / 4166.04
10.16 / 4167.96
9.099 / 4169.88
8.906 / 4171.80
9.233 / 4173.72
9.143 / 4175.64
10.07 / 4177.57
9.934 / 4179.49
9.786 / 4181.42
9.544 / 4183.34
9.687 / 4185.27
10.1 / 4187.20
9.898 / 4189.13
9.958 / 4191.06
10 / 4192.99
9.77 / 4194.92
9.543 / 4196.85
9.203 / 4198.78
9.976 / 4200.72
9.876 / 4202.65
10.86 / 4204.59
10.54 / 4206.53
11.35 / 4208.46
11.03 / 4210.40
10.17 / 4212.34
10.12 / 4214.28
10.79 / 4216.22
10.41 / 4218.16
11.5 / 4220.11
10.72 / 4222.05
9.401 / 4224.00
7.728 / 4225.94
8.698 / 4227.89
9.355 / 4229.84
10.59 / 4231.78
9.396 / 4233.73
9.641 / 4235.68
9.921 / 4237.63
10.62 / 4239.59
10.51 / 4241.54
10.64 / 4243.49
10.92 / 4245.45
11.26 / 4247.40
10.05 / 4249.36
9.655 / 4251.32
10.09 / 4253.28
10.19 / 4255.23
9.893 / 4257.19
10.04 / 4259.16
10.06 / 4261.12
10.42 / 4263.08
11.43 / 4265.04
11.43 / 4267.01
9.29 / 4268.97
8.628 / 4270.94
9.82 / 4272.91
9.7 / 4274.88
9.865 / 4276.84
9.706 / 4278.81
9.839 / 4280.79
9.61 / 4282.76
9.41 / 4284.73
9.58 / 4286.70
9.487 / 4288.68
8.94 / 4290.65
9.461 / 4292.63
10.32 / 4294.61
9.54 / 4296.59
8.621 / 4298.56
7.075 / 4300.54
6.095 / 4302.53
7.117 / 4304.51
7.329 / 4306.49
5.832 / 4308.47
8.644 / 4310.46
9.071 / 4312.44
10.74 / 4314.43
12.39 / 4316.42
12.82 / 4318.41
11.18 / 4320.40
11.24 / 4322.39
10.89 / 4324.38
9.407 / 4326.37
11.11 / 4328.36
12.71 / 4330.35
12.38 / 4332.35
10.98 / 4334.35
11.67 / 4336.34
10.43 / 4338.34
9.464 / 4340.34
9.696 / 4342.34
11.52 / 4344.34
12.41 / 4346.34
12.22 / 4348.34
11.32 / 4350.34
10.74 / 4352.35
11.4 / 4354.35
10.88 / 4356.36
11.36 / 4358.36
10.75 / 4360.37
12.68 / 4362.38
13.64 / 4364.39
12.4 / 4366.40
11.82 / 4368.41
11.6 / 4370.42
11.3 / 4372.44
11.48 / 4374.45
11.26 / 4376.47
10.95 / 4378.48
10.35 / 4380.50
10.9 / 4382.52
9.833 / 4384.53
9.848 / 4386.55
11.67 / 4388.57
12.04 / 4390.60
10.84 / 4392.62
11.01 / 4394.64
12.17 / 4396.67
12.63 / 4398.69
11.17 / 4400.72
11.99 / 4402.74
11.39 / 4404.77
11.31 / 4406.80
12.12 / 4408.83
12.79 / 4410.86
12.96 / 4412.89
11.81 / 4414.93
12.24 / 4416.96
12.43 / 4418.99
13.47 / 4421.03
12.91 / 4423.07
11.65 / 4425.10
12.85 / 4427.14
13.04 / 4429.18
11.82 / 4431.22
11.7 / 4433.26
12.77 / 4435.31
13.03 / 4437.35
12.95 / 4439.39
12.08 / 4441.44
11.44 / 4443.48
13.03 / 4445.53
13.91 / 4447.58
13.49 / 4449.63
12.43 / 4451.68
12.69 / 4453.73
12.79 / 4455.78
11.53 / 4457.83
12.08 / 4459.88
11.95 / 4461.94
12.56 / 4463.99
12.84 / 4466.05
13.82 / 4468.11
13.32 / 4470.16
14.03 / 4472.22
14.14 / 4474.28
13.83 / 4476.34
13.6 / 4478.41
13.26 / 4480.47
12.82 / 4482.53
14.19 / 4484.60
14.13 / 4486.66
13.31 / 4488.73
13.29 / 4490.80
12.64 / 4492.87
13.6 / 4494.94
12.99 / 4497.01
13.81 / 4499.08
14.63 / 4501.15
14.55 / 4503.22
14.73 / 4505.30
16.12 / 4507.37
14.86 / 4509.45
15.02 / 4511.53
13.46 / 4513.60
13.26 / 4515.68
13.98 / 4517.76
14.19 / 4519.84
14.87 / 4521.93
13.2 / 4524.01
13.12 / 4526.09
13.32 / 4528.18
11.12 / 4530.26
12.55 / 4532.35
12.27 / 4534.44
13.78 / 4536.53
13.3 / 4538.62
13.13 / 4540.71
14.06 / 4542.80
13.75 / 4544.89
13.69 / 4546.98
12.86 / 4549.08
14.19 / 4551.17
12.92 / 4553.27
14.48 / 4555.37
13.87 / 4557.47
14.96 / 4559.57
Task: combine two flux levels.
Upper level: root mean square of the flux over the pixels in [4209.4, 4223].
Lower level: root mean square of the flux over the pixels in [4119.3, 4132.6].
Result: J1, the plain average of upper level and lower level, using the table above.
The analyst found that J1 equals 10.4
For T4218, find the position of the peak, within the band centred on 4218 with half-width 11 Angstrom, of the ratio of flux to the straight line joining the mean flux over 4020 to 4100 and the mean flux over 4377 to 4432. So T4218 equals 4220.11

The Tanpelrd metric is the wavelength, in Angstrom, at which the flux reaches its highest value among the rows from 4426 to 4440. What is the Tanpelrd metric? 4429.18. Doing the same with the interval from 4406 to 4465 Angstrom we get 4447.58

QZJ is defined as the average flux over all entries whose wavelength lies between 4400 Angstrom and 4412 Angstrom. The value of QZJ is 11.8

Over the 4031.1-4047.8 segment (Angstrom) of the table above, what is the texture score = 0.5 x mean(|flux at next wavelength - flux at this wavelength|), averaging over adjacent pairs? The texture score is 0.39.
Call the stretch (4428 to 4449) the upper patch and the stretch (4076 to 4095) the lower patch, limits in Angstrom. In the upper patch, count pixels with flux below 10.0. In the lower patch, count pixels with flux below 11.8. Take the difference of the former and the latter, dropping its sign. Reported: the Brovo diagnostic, 10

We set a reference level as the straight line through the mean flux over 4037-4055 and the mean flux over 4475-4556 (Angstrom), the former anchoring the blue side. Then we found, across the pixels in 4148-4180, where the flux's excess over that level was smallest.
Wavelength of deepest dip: 4171.80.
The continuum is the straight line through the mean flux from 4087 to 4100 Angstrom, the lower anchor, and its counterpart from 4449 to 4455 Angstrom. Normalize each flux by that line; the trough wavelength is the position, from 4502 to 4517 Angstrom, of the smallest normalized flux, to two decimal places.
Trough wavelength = 4515.68 Angstrom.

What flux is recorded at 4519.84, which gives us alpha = 14.19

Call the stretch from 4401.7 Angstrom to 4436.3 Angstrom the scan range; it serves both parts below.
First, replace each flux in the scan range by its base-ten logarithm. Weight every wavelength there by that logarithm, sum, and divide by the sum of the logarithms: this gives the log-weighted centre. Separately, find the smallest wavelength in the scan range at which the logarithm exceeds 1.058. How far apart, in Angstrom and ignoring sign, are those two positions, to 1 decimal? 16.3 Angstrom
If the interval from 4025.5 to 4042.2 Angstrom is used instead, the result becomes 5.5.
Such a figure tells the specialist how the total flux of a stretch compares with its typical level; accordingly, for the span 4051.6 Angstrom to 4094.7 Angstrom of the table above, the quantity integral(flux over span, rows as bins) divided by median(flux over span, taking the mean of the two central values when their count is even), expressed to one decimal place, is 42.4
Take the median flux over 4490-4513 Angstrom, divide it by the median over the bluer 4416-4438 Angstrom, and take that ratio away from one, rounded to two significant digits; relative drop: -0.14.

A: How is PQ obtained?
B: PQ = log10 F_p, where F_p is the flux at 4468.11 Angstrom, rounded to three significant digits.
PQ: 1.14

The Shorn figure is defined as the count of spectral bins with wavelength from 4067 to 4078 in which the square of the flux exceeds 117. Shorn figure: 0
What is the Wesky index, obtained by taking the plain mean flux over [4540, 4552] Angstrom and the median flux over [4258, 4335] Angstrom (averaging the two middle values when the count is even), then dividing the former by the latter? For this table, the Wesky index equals 1.40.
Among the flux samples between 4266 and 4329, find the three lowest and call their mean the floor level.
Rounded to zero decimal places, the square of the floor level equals 40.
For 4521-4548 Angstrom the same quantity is 144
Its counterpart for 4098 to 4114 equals 75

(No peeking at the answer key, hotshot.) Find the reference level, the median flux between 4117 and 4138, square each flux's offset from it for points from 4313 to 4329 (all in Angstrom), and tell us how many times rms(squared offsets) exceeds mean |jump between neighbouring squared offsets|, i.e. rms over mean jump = 1.54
